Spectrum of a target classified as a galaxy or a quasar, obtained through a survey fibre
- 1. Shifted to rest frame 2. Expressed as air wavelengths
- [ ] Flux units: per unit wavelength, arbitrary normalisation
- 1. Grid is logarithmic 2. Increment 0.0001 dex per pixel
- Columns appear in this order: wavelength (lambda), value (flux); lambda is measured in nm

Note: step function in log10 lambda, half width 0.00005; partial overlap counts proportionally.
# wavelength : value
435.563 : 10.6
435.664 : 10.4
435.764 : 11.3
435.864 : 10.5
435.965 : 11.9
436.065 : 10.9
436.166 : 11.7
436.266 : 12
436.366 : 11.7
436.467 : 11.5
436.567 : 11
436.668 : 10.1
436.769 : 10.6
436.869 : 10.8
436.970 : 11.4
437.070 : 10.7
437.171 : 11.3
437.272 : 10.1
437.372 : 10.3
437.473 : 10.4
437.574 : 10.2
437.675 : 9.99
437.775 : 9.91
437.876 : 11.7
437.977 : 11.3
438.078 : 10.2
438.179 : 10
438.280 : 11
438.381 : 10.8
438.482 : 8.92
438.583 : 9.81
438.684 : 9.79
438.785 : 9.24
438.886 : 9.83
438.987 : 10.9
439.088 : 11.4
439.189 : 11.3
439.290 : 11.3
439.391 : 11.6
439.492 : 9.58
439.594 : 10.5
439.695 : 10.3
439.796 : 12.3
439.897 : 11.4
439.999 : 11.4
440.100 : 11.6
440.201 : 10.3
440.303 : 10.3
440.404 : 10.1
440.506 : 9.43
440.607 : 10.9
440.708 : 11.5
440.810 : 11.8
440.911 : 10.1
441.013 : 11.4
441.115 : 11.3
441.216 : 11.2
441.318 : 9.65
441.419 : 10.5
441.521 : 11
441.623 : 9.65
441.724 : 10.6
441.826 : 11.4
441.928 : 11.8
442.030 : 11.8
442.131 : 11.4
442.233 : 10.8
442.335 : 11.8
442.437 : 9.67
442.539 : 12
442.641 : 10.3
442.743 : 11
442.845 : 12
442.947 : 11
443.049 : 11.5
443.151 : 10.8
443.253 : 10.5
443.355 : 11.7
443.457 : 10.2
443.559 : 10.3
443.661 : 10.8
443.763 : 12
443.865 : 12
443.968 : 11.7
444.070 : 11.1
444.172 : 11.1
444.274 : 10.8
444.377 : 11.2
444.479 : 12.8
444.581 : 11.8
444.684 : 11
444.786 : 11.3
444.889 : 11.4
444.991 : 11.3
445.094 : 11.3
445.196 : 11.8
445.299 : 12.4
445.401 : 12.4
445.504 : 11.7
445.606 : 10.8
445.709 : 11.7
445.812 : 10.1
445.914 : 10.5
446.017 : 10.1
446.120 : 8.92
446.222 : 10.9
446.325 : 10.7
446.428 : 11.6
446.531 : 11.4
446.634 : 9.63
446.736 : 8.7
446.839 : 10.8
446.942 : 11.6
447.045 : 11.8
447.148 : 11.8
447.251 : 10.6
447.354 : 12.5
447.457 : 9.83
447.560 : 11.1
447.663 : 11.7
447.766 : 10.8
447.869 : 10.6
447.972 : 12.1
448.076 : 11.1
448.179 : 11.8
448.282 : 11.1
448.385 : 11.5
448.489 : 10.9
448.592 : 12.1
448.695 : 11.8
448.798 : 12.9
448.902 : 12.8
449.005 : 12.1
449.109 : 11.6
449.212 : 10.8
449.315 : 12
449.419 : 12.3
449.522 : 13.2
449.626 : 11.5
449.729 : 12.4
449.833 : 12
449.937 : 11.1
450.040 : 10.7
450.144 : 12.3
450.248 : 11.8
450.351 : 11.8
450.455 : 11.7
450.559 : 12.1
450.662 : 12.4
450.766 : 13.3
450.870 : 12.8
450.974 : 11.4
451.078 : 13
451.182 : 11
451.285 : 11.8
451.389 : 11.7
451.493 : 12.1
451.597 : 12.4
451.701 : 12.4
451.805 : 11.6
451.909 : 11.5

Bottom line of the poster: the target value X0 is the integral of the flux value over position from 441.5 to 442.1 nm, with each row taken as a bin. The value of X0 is 6.64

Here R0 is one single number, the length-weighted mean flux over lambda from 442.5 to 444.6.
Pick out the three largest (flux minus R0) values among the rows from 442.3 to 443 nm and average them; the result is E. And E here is 0.7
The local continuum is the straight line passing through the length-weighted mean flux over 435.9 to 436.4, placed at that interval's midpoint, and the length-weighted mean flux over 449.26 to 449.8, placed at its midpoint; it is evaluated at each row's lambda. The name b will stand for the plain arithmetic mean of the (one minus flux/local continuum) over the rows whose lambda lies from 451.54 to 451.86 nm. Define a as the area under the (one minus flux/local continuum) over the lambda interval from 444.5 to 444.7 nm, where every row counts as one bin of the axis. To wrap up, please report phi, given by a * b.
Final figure 0.0001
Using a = 0.006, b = 0.019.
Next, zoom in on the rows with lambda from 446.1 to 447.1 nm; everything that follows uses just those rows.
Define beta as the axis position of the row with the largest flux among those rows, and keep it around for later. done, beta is 447.045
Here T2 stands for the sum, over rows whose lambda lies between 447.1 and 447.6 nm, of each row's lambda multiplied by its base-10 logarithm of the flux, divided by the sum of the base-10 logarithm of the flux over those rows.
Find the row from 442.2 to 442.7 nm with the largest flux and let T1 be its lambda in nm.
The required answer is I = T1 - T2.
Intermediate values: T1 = 442.539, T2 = 447.35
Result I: -4.81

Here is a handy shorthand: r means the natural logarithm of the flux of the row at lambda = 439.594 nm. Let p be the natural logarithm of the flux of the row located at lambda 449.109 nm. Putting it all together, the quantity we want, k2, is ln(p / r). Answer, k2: 0.04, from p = 2.45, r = 2.351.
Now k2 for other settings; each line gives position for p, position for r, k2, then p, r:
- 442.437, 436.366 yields -0.08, 2.27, 2.460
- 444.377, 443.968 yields -0.02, 2.42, 2.460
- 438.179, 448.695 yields -0.07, 2.30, 2.468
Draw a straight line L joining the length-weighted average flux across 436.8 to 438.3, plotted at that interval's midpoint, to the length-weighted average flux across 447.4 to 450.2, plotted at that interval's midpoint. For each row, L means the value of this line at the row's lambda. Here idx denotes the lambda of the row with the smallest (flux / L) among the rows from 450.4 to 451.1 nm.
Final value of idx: 450.974 nm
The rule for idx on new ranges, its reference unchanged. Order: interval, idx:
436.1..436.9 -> 436.668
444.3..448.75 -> 446.736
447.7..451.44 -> 450.040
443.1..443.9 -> 443.457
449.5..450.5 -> 450.040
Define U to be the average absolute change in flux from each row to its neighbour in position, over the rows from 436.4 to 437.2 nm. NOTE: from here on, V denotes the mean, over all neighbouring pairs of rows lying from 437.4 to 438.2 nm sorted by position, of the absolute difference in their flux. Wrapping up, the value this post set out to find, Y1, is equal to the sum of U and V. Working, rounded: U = 0.57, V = 0.6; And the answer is 1.14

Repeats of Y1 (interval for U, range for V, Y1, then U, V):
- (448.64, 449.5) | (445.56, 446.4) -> 1.62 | 0.67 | 1.0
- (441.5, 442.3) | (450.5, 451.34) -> 1.71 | 0.64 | 1.1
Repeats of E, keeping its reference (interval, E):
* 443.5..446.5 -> 1.3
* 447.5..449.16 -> 1.3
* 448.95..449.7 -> 1.3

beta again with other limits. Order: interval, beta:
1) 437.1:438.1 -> 437.876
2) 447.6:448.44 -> 447.972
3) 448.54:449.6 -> 449.522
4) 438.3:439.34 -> 439.088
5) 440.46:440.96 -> 440.810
